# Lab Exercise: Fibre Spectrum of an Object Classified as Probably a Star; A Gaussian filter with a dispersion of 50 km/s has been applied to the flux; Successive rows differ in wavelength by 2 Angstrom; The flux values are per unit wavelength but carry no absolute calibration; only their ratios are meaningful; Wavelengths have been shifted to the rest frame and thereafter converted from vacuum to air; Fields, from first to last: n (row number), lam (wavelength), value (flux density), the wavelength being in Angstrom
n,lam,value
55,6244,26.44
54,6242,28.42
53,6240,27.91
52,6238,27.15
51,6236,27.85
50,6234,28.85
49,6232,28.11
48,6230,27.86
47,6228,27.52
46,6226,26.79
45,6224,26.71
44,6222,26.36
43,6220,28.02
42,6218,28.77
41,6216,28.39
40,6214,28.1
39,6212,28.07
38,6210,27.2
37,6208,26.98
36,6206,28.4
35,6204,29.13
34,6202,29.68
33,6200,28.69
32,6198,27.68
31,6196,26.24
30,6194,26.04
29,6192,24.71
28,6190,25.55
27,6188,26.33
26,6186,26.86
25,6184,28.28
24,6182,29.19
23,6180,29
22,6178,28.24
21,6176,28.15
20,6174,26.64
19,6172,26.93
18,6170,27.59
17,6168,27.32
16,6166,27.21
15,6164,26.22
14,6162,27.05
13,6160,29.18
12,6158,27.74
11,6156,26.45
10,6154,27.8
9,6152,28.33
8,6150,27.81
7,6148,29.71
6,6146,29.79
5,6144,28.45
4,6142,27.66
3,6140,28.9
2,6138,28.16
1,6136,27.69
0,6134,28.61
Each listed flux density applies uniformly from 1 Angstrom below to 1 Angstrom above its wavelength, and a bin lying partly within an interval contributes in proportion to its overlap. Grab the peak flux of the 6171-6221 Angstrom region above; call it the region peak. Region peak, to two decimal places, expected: 29.68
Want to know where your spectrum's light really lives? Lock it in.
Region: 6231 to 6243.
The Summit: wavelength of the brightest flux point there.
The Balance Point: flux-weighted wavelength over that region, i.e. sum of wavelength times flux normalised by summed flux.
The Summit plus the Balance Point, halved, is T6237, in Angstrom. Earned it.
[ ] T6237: 6235.5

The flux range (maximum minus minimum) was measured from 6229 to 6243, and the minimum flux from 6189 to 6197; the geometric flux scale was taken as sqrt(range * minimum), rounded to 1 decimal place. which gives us 6.5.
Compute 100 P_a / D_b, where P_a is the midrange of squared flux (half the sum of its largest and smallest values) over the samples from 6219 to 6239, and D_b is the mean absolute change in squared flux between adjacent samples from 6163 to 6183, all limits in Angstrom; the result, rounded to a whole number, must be 2568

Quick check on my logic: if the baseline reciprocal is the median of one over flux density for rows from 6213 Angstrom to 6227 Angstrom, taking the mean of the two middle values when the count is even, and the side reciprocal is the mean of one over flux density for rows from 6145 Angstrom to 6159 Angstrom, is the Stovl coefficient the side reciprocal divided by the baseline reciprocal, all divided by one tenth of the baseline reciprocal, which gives 279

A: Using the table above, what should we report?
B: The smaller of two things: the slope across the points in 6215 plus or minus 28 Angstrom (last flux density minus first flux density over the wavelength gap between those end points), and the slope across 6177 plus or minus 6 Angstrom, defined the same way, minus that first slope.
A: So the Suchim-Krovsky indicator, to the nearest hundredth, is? 0.04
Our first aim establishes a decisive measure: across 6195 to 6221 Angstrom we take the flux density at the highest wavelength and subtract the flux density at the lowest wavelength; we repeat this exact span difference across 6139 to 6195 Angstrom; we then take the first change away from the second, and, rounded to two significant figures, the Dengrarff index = -4.6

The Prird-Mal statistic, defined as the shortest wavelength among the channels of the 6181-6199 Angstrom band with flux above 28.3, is 6182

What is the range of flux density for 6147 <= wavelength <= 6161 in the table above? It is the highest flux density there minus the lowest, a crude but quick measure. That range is 3.3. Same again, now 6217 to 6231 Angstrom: 2.4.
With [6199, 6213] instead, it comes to 2.7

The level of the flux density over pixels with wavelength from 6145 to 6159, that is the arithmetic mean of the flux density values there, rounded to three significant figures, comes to 28.2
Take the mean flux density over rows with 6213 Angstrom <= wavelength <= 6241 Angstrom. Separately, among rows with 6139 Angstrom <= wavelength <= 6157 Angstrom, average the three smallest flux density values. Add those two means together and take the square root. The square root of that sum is 7.42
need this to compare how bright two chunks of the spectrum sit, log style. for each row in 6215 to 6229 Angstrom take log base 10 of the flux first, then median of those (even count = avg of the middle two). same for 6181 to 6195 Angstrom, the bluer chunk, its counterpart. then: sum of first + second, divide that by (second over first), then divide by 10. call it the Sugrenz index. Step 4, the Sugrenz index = 0.290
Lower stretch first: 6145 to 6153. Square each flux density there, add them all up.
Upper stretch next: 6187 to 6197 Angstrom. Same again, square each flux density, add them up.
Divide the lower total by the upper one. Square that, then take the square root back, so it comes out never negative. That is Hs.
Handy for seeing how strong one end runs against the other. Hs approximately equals 1.0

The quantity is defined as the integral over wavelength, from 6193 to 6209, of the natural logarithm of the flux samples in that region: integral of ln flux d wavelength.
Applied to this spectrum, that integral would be 53.2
